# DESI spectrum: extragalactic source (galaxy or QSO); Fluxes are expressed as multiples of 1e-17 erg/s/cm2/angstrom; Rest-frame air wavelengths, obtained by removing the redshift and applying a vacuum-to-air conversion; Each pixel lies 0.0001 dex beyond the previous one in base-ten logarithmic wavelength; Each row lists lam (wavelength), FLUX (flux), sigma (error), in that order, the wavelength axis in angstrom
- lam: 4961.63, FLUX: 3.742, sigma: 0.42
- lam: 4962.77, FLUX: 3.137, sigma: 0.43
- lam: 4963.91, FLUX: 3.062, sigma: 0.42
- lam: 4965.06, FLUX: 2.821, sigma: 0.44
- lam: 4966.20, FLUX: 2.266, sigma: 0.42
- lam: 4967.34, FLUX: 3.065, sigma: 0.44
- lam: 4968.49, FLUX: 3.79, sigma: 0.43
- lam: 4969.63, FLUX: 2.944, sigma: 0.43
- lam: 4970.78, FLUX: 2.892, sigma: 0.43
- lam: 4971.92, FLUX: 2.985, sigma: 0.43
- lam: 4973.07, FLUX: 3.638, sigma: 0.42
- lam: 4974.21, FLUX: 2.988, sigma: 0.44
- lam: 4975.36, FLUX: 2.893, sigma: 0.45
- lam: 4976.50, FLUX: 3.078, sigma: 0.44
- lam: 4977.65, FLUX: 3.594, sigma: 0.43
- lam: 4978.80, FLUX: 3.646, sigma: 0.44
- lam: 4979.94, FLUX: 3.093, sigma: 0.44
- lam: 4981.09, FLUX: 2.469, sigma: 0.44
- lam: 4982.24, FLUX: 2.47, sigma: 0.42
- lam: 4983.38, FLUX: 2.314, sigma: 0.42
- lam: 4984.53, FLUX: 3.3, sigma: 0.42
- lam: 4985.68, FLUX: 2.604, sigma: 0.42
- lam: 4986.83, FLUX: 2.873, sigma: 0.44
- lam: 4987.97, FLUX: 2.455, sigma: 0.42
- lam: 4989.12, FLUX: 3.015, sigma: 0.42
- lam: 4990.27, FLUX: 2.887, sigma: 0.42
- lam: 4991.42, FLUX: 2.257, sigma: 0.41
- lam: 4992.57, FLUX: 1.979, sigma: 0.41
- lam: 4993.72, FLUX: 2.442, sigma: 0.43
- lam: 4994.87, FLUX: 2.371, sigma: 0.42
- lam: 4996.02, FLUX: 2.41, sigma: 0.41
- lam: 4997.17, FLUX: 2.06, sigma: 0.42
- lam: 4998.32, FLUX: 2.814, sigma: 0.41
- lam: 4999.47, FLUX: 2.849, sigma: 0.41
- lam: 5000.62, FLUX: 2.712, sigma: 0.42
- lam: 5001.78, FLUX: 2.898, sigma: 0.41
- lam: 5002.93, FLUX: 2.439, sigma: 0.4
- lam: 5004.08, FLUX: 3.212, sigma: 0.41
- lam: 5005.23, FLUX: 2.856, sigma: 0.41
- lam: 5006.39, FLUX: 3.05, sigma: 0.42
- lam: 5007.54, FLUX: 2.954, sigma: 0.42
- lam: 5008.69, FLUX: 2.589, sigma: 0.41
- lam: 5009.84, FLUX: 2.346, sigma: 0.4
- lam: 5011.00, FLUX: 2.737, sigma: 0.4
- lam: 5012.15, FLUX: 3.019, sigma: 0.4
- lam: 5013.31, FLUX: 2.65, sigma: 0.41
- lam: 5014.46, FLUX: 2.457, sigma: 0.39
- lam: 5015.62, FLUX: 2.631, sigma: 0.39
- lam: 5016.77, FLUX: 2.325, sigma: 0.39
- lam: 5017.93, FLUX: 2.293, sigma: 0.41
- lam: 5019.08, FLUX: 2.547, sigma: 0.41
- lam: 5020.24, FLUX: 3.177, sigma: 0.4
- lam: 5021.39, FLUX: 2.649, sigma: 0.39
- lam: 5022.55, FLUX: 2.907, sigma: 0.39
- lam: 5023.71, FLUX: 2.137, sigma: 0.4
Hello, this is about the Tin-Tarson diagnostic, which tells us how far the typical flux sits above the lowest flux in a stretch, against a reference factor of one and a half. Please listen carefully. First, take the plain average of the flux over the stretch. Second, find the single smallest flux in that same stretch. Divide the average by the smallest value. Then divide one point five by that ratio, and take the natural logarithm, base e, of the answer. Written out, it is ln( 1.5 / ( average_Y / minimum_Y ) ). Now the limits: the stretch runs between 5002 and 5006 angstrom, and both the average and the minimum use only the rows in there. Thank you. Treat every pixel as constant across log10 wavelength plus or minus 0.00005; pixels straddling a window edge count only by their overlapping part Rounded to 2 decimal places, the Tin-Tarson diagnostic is 0.25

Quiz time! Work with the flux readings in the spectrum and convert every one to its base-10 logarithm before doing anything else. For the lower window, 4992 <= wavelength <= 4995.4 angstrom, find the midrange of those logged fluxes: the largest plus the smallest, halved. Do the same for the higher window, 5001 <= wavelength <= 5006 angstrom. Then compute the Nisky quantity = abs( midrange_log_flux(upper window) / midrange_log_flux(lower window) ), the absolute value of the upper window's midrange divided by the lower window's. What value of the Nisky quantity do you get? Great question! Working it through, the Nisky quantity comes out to 1.31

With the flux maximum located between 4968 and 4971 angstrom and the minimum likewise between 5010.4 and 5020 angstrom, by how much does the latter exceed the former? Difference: -1.5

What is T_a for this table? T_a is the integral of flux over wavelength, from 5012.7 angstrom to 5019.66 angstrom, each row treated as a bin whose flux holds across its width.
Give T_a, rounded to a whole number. 17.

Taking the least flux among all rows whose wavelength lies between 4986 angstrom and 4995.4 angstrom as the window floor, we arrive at 1.979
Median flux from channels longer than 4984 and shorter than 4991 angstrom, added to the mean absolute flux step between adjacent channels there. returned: 3.3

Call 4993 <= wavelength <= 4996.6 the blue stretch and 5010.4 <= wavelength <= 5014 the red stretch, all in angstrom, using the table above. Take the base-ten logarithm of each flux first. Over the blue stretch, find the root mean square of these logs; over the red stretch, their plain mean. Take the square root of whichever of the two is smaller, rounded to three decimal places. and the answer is 0.618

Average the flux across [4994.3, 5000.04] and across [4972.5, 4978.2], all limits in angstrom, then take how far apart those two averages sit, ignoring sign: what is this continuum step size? 0.74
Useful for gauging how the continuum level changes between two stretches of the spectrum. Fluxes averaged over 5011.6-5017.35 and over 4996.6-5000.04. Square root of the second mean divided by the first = 0.99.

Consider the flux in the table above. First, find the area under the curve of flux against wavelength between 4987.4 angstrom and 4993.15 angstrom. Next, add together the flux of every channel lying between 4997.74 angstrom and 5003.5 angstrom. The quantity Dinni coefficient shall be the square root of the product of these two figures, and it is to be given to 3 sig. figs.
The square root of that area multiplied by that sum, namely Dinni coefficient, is 14.1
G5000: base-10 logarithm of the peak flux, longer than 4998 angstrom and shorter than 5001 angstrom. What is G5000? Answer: 0.45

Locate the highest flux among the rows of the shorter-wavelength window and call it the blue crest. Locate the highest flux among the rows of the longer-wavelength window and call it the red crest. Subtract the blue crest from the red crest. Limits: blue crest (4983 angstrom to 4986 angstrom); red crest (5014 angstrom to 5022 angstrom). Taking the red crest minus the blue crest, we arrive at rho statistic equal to -0.1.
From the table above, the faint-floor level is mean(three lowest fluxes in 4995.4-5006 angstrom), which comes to 2.30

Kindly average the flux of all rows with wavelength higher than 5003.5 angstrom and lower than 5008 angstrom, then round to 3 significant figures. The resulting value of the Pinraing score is 3.02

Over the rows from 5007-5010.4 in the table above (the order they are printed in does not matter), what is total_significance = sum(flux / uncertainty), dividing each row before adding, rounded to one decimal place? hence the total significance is 19.2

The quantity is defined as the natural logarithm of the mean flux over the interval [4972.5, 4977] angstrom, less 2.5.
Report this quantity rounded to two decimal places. -1.35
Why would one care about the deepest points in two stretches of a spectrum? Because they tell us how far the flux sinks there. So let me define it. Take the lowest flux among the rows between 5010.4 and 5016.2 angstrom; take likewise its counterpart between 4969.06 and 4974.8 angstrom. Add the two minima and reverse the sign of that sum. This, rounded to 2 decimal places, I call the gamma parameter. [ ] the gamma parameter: -5.35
